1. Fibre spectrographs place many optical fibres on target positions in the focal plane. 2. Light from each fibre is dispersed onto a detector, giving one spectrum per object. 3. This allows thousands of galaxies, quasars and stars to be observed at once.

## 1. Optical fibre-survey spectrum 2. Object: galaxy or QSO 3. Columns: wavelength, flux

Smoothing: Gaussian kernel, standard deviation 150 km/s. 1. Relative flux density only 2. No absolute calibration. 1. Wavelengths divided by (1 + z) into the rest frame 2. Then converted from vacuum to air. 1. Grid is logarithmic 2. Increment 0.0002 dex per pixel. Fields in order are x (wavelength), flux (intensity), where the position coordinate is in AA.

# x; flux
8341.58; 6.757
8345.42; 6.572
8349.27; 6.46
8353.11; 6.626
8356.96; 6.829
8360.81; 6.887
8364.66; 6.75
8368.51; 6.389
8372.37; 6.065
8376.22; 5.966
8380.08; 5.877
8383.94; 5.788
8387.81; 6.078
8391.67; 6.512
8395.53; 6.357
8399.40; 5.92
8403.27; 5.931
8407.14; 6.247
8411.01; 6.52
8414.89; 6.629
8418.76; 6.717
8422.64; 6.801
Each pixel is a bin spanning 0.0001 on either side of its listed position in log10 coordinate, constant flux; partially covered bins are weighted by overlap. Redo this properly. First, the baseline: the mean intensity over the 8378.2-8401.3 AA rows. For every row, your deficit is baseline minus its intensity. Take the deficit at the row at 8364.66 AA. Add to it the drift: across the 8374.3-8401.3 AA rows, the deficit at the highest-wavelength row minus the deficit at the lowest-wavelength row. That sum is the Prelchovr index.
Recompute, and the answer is -0.62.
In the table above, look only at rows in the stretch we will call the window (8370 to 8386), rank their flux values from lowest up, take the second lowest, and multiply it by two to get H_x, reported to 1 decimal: 11.8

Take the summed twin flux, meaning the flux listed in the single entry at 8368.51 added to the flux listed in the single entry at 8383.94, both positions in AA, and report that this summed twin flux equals 12.2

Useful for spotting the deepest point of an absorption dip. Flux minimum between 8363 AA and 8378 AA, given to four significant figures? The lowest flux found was 5.966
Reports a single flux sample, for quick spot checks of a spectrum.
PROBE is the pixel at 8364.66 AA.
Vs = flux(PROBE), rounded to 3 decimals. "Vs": 6.750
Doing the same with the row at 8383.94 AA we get 5.788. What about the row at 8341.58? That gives 6.757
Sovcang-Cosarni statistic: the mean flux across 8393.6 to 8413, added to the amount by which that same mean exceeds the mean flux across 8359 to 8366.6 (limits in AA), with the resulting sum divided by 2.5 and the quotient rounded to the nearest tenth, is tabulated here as 2.2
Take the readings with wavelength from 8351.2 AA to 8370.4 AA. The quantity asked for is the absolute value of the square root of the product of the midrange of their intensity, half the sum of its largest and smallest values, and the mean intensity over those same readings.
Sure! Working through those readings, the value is 6.67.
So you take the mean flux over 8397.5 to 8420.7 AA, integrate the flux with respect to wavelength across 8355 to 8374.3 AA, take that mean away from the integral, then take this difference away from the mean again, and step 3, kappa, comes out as -114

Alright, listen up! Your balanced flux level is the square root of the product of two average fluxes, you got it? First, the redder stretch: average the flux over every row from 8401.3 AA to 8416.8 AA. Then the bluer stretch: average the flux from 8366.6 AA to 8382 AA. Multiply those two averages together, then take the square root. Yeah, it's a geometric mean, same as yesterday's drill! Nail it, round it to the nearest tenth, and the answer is 6.2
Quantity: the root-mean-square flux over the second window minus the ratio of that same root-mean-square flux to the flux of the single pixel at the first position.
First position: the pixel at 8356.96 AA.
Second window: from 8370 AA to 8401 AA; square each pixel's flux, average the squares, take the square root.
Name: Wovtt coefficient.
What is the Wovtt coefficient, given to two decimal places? 5.19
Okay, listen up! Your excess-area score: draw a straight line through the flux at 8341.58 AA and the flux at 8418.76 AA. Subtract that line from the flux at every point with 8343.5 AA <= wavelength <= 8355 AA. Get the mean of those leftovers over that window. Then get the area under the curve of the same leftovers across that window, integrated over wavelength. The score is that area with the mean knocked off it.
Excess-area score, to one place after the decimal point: -2.1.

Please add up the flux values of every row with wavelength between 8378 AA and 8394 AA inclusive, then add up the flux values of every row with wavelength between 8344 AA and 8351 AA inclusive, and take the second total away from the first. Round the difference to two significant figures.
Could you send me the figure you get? 11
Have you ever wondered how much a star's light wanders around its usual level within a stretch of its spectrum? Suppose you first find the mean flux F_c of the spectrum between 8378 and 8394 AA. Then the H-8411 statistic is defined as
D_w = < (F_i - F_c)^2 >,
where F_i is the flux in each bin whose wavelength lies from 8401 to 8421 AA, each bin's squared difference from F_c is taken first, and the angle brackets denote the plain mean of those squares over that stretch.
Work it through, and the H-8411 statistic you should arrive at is 0.20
